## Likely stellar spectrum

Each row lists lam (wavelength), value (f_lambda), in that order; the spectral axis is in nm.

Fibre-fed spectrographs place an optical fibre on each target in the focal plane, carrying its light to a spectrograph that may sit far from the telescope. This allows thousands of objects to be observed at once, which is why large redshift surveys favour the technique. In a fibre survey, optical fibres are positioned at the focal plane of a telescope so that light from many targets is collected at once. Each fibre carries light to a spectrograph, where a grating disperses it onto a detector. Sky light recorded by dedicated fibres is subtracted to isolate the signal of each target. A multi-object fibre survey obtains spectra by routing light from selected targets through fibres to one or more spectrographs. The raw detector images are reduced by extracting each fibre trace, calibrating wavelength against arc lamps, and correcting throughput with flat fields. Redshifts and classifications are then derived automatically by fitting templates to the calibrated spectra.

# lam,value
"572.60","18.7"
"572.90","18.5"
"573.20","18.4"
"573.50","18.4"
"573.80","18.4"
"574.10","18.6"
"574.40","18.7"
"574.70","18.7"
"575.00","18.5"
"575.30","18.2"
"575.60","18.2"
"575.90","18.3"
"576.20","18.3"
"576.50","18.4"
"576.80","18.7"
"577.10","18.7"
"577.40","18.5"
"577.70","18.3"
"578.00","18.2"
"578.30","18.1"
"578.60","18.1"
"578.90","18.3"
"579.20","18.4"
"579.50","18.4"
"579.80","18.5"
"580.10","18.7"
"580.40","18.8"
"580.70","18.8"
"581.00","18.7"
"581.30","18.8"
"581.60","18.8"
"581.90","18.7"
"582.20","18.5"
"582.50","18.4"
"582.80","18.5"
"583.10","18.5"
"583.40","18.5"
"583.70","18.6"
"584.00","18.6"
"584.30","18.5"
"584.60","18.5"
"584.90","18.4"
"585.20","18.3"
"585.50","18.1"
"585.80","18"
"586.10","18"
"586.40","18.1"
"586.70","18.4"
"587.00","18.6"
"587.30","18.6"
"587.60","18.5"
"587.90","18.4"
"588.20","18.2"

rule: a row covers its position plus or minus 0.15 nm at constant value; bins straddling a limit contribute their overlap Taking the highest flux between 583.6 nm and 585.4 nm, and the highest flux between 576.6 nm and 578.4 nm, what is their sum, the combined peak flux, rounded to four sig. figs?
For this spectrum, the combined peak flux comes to 37.30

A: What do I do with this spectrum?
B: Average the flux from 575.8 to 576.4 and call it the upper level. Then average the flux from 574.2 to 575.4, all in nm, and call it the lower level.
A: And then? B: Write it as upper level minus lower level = -0.2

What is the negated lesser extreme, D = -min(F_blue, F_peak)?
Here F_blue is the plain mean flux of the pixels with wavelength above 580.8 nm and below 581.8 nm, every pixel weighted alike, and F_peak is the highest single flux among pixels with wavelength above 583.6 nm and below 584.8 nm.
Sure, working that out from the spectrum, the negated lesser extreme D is -18.60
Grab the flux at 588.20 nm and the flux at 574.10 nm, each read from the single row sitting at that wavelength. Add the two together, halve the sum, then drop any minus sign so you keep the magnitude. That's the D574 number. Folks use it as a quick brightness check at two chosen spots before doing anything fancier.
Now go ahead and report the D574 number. 18.4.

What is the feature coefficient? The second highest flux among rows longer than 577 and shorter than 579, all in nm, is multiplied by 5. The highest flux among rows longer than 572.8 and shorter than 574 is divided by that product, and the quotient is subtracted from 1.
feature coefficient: 0.8000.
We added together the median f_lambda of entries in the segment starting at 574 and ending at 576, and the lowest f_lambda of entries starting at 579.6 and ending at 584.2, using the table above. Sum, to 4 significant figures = 36.90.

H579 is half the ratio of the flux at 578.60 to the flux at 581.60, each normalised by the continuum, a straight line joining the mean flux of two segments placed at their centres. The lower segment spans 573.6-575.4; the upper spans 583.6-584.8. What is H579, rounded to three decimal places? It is 0.482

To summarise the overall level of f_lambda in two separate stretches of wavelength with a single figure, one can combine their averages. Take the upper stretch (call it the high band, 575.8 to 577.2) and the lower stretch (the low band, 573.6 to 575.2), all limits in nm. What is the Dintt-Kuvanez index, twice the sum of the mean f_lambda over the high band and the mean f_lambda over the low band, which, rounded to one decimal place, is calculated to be 74.1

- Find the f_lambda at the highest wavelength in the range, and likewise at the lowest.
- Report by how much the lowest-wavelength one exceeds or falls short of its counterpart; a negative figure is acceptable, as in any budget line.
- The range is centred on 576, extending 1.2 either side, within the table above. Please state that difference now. -0.2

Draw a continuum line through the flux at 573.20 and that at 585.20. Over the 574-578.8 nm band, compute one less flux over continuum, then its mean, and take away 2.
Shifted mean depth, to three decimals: -2.002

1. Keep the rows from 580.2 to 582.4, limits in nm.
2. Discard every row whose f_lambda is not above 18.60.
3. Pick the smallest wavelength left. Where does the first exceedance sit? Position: 580.40 nm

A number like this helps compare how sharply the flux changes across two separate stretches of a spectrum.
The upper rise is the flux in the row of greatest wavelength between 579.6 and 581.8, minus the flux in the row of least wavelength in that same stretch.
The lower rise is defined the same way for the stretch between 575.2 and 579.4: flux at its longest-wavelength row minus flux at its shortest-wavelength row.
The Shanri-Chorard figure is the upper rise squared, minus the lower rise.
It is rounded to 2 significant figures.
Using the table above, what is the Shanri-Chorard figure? -0.11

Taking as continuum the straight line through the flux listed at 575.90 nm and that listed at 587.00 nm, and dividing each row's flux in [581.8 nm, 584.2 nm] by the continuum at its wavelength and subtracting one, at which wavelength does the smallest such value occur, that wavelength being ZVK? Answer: 582.50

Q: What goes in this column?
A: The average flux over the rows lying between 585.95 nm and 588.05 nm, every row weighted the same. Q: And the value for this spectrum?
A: 18.4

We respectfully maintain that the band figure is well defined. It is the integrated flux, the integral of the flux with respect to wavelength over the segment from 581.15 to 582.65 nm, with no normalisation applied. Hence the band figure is 28.0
